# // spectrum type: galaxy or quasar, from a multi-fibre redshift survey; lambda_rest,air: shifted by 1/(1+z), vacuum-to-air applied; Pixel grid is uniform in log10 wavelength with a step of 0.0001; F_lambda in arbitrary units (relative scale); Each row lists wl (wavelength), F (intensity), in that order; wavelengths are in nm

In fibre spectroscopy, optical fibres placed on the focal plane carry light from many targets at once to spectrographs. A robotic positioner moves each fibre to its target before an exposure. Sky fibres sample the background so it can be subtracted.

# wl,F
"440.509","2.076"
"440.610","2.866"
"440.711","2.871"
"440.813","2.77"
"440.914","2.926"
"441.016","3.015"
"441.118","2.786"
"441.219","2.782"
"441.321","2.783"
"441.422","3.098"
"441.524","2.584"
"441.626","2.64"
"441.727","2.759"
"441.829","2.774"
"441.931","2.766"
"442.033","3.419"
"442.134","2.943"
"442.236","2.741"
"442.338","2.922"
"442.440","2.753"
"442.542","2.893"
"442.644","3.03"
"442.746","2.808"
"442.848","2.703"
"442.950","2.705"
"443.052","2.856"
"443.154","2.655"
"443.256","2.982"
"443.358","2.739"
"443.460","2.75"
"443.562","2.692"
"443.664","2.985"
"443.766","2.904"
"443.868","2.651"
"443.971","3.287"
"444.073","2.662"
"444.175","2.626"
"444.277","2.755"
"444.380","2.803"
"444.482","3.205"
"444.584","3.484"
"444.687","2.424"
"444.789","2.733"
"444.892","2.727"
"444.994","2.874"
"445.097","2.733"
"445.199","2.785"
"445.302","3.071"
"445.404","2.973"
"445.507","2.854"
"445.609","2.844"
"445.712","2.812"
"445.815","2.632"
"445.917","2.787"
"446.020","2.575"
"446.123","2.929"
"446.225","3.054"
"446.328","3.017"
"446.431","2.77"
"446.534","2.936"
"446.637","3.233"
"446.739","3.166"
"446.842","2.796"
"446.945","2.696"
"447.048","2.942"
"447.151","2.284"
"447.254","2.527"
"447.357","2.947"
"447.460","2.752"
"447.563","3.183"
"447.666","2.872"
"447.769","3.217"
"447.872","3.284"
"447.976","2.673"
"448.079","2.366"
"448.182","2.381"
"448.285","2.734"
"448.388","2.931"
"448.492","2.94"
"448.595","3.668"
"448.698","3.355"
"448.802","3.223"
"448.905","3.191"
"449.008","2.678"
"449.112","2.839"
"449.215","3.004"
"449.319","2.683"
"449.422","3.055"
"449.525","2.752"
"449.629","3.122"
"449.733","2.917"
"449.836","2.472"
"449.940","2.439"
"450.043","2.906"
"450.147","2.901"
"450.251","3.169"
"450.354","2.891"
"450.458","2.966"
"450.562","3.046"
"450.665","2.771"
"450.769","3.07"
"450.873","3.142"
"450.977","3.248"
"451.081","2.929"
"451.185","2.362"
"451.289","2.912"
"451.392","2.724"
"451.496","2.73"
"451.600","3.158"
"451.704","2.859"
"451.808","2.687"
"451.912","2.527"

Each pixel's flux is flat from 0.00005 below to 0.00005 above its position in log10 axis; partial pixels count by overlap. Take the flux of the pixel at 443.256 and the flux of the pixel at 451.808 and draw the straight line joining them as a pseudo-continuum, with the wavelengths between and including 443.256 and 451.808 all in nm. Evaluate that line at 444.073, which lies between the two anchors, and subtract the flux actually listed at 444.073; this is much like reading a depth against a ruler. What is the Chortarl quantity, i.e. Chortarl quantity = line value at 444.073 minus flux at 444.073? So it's 0.3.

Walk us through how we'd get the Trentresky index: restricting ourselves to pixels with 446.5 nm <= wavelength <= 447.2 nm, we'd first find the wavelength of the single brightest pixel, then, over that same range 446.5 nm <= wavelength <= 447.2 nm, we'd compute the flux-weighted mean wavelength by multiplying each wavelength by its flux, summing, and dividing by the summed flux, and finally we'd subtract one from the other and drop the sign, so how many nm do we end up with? 0.19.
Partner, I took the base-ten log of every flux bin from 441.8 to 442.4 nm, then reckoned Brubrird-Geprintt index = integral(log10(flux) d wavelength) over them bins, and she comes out 0.28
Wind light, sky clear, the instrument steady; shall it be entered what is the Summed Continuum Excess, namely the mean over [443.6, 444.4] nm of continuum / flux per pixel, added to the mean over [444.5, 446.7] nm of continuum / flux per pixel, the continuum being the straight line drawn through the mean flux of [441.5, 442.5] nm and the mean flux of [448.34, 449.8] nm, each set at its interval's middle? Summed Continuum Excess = 2.05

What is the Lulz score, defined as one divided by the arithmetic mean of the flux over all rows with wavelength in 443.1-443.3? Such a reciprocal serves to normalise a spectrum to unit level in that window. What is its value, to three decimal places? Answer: 0.355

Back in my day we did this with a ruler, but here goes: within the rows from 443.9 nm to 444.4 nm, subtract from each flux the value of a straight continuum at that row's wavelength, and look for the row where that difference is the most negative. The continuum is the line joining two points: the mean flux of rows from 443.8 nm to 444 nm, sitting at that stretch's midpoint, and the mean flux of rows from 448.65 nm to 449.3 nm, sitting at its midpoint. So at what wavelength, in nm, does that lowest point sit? 444.175 nm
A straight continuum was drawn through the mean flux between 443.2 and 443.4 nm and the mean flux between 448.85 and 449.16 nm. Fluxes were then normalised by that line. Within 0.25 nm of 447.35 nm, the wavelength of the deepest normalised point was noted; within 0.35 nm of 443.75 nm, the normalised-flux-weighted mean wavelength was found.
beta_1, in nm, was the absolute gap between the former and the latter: 3.38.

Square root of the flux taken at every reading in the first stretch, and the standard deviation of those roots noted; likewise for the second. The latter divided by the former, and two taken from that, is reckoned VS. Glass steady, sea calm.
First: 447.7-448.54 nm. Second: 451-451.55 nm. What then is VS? -1.3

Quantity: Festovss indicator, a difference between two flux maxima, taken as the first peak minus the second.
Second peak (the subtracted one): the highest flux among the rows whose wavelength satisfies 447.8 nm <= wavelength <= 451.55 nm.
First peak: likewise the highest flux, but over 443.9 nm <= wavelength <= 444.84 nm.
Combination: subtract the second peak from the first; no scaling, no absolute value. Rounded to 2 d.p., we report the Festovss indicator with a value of -0.18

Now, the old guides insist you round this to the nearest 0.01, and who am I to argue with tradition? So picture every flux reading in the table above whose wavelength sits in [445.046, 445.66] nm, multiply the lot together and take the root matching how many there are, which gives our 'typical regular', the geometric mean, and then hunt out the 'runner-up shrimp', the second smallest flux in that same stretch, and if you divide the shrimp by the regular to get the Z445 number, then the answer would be 0.97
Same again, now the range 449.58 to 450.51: 0.87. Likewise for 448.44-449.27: 0.92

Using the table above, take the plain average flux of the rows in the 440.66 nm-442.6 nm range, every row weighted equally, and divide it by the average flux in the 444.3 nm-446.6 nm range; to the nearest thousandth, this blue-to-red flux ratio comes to 0.996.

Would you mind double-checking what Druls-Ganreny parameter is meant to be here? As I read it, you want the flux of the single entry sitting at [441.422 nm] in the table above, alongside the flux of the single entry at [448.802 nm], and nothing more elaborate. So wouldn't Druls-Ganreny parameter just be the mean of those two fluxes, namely 3.16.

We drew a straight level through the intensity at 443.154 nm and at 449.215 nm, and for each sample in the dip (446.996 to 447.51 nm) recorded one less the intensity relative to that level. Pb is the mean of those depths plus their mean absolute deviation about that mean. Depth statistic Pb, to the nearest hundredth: 0.15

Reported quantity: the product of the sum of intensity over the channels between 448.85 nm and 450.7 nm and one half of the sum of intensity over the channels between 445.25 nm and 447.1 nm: 1349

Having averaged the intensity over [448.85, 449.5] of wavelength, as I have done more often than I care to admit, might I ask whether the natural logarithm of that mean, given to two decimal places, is 1.07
